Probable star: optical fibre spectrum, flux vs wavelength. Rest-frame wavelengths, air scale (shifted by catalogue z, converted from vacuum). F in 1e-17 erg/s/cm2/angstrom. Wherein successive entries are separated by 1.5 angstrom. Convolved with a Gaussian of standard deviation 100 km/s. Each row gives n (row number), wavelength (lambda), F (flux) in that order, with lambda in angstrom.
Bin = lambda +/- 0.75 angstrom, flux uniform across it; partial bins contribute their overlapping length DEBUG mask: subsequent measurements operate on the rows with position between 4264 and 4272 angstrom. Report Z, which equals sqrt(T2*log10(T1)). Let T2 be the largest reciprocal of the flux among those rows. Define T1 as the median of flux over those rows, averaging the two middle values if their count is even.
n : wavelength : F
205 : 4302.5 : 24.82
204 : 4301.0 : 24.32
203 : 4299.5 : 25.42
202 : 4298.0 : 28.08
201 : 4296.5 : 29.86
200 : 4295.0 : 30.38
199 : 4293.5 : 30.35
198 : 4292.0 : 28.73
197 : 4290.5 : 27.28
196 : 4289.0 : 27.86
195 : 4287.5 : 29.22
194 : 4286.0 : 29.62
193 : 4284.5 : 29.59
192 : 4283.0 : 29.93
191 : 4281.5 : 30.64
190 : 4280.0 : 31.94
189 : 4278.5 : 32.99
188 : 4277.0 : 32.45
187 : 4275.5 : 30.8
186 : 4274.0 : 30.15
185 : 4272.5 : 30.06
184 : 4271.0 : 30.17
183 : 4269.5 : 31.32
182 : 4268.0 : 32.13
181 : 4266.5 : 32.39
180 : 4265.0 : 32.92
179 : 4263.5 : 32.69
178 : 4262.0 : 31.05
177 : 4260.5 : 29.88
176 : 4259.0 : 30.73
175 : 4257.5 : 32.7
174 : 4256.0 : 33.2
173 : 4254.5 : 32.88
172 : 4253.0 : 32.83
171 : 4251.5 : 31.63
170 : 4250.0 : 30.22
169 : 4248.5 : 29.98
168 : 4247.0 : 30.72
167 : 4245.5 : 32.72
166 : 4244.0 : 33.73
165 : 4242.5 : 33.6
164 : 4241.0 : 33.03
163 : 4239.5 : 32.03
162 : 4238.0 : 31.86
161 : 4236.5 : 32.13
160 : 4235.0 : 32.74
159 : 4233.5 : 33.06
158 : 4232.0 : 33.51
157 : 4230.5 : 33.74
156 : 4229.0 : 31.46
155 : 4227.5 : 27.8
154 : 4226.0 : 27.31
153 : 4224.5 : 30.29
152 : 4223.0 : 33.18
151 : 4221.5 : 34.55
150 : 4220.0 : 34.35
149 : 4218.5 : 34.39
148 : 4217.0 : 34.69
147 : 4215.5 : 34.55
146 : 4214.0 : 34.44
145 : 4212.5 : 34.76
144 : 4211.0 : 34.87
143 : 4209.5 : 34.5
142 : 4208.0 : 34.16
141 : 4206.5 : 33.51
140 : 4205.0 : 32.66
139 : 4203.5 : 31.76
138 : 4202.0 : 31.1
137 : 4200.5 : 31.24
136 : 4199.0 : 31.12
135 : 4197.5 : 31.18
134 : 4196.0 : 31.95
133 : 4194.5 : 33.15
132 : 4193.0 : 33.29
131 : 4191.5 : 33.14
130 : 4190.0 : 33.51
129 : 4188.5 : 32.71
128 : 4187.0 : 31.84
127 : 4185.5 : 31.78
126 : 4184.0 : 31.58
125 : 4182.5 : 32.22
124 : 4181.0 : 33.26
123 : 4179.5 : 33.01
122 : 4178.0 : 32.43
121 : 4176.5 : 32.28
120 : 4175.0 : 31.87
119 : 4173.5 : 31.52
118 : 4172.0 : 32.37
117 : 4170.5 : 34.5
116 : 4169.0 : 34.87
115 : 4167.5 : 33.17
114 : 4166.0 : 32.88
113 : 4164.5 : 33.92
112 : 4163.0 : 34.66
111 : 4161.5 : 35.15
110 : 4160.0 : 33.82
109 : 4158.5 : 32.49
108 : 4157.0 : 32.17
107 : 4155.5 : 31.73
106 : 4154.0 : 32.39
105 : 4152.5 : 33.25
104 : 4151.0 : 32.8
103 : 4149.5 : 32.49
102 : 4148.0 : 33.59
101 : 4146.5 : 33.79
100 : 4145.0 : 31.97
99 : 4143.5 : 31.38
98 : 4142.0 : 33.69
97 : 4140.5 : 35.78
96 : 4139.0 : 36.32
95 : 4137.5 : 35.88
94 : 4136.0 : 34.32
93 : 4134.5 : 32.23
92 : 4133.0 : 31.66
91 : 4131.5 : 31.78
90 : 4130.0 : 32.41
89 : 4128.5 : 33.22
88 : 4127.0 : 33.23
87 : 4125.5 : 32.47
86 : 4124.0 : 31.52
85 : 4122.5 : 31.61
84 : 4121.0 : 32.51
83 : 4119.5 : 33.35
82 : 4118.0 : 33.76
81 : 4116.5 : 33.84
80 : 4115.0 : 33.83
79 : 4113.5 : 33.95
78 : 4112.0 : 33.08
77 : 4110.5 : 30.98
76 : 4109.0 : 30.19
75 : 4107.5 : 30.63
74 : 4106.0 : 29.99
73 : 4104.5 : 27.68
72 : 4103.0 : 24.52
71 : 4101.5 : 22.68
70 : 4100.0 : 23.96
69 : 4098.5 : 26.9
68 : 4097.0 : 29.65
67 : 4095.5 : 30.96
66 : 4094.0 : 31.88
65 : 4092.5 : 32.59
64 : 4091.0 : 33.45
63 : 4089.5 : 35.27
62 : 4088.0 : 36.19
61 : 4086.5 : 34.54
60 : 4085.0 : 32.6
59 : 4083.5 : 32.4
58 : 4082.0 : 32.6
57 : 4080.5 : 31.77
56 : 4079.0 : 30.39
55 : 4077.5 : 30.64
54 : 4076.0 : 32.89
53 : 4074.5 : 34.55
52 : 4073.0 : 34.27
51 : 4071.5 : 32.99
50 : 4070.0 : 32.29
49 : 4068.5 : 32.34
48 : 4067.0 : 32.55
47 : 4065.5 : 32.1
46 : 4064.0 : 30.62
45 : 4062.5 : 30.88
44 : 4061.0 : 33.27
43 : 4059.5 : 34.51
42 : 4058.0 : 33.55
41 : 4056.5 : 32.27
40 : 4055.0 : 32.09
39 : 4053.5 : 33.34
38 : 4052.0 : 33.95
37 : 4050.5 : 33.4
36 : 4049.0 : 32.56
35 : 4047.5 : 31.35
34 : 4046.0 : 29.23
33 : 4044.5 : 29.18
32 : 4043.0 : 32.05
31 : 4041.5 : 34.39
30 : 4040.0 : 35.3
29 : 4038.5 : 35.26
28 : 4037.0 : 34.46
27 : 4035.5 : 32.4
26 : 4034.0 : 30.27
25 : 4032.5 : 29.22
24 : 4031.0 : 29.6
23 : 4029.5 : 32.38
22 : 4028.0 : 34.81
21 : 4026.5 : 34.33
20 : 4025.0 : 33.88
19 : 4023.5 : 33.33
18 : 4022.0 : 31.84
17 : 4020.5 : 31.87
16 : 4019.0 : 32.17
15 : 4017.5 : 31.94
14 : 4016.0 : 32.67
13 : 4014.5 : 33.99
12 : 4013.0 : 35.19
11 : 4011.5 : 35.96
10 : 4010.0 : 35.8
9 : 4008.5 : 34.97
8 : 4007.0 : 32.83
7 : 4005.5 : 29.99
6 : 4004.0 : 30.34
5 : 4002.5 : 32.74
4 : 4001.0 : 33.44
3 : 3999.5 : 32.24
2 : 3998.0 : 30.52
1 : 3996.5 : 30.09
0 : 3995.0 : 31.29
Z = 0.2235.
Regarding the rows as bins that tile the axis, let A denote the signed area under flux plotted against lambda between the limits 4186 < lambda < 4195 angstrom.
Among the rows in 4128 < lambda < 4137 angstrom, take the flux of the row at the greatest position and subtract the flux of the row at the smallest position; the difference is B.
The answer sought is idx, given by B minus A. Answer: -295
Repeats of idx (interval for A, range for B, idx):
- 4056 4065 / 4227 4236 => -288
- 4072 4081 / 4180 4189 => -293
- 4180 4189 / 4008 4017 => -292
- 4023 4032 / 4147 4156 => -298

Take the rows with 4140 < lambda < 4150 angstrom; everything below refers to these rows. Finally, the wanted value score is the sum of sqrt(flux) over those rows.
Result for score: 40.4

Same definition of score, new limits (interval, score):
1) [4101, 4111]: 37.0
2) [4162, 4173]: 40.7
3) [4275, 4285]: 39.1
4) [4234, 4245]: 40.0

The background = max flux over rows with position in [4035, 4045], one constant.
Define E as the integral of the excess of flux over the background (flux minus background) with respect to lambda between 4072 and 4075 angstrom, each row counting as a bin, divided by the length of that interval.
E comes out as -1.0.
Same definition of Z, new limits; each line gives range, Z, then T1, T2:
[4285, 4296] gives 0.2318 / 29.2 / 0.0367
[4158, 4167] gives 0.2170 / 33.9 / 0.0308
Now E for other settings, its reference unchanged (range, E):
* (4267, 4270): -3.5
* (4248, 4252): -4.7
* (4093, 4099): -5.2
